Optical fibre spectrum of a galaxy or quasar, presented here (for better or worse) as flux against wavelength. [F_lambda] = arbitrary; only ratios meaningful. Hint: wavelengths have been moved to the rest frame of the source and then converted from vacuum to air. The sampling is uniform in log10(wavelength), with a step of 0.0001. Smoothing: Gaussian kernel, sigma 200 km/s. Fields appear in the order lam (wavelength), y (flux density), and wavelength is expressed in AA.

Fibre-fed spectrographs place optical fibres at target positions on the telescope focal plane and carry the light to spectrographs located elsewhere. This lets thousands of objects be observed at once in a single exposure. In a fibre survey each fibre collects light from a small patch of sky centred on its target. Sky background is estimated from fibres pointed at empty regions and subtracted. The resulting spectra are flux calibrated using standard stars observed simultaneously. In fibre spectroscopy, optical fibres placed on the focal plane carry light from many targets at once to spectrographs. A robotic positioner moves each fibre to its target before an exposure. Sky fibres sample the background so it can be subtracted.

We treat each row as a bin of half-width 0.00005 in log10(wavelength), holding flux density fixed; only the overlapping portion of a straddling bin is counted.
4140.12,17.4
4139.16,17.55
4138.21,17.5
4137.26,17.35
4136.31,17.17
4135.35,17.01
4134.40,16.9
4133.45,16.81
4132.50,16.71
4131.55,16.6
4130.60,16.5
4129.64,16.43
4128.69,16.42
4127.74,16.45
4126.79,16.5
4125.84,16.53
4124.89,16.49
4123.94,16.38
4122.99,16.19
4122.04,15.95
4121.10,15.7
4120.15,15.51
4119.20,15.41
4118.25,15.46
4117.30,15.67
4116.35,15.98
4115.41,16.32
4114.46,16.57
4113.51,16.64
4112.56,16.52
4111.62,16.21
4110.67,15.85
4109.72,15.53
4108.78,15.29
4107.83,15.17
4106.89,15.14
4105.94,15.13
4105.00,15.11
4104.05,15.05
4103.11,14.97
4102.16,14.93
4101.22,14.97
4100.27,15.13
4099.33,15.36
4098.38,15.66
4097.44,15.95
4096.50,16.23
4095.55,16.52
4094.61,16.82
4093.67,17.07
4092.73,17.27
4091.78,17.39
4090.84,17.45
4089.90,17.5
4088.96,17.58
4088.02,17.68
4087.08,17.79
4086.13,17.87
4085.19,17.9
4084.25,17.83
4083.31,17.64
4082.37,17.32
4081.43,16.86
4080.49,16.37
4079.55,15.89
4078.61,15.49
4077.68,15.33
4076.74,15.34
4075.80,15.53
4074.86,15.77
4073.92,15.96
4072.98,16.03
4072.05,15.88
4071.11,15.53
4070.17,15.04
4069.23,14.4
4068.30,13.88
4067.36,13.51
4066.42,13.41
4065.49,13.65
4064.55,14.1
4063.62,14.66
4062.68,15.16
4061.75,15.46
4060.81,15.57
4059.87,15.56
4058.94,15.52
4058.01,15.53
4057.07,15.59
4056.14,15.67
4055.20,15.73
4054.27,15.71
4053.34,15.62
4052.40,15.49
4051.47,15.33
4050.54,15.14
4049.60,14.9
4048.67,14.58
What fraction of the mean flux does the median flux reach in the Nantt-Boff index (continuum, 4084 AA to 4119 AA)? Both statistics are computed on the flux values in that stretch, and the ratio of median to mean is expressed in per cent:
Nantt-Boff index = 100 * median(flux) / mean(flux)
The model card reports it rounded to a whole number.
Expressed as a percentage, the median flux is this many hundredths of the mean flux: 100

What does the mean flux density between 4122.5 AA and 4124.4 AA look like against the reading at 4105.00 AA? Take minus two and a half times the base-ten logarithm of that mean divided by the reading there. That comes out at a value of -0.08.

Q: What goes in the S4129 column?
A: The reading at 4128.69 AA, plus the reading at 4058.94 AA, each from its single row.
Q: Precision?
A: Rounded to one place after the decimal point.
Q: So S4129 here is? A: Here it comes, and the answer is 31.9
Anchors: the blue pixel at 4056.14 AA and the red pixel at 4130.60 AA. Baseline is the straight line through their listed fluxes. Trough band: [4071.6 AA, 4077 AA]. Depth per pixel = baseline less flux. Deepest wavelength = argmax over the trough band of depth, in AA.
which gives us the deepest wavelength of 4076.74 AA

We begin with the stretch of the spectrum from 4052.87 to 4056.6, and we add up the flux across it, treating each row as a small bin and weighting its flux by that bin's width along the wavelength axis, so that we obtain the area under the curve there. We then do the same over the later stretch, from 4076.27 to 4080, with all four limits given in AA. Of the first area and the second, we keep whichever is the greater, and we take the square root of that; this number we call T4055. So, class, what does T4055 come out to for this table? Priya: 7.65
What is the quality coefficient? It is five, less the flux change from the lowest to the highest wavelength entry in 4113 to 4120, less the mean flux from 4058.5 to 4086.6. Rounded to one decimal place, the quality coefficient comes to -9.4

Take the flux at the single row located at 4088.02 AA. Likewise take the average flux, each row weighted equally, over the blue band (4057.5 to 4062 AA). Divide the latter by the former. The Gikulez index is 0.88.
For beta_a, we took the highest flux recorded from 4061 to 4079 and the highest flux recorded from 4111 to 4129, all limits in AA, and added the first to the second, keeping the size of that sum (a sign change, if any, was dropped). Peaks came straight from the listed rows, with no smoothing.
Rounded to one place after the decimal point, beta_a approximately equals 32.7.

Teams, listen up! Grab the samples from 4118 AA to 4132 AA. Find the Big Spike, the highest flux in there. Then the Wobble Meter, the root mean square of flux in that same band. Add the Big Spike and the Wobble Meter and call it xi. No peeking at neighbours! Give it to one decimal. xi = 32.8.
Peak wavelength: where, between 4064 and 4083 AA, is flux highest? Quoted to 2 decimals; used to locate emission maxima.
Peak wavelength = 4082.37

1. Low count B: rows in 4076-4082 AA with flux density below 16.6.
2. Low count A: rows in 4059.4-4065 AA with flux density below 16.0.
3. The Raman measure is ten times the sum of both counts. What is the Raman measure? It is 110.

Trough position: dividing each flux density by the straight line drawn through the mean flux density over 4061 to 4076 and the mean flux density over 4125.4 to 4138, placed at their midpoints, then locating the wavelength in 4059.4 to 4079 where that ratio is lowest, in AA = 4066.42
